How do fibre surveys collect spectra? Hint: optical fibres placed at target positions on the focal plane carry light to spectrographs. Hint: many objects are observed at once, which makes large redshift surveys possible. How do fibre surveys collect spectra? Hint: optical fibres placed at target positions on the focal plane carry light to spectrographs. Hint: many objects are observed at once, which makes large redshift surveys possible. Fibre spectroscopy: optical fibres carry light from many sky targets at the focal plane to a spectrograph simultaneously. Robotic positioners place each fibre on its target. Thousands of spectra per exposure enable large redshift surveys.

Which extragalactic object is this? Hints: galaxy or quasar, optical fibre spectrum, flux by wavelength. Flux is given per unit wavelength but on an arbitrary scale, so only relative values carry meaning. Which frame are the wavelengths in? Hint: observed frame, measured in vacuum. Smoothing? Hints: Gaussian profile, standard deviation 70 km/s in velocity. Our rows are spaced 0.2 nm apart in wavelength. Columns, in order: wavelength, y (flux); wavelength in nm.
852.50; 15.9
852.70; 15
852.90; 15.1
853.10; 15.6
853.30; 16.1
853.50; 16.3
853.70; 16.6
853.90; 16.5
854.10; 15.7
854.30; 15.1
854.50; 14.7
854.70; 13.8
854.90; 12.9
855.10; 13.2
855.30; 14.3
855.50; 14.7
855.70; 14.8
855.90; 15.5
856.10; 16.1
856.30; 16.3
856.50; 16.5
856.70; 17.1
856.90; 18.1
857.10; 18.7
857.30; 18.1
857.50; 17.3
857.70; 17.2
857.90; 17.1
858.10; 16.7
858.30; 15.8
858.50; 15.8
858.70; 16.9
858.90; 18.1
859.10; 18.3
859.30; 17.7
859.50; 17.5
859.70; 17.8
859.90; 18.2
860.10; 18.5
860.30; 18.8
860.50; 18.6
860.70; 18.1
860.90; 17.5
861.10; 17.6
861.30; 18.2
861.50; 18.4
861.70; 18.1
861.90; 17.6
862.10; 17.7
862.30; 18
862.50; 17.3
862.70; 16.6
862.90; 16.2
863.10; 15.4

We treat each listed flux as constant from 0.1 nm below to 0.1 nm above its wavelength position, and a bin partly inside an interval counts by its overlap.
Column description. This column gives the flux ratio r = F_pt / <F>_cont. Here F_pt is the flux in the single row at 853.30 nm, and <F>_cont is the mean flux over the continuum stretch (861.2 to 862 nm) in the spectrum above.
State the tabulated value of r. 0.89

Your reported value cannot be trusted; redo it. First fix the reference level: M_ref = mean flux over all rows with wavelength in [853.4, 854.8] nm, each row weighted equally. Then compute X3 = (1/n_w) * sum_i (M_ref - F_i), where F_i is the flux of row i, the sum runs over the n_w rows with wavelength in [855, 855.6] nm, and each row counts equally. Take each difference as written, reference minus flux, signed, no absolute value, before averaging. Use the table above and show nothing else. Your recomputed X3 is 1.5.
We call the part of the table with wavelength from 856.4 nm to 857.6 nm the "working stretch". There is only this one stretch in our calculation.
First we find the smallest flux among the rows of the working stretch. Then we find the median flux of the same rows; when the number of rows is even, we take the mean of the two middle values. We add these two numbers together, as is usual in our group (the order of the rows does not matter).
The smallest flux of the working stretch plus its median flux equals 34.2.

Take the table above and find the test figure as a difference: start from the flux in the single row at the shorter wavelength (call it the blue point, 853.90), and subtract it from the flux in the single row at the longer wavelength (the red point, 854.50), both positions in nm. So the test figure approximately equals -2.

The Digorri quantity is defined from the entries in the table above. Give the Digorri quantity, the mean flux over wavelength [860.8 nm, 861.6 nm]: 17.9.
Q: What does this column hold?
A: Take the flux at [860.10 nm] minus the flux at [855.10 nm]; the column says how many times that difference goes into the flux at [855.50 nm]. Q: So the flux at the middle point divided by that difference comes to 2.8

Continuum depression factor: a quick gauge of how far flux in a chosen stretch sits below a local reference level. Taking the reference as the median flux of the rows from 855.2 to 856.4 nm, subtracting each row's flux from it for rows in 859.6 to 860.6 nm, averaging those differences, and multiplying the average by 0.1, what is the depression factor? -0.32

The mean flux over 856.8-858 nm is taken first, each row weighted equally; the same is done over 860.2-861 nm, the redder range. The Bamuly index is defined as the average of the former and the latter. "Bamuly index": 18.0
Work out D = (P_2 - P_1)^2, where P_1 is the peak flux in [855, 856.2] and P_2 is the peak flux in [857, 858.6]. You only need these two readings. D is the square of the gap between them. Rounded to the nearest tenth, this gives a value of 6.8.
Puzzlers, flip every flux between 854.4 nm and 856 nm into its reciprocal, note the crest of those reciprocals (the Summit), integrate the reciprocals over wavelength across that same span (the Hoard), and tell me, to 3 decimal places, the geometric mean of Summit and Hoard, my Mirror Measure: 0.093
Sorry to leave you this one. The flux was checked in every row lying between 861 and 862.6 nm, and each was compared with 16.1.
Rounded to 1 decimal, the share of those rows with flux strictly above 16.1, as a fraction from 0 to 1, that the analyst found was 1.0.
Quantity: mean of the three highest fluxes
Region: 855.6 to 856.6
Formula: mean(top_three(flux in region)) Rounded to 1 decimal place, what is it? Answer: 16.3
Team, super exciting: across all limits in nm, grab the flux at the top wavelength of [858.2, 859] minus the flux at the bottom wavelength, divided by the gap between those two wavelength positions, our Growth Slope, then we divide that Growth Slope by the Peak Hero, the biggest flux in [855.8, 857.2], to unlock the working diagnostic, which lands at 0.20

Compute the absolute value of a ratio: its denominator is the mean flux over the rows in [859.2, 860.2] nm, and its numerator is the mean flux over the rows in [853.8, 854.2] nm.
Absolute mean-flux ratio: 0.90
